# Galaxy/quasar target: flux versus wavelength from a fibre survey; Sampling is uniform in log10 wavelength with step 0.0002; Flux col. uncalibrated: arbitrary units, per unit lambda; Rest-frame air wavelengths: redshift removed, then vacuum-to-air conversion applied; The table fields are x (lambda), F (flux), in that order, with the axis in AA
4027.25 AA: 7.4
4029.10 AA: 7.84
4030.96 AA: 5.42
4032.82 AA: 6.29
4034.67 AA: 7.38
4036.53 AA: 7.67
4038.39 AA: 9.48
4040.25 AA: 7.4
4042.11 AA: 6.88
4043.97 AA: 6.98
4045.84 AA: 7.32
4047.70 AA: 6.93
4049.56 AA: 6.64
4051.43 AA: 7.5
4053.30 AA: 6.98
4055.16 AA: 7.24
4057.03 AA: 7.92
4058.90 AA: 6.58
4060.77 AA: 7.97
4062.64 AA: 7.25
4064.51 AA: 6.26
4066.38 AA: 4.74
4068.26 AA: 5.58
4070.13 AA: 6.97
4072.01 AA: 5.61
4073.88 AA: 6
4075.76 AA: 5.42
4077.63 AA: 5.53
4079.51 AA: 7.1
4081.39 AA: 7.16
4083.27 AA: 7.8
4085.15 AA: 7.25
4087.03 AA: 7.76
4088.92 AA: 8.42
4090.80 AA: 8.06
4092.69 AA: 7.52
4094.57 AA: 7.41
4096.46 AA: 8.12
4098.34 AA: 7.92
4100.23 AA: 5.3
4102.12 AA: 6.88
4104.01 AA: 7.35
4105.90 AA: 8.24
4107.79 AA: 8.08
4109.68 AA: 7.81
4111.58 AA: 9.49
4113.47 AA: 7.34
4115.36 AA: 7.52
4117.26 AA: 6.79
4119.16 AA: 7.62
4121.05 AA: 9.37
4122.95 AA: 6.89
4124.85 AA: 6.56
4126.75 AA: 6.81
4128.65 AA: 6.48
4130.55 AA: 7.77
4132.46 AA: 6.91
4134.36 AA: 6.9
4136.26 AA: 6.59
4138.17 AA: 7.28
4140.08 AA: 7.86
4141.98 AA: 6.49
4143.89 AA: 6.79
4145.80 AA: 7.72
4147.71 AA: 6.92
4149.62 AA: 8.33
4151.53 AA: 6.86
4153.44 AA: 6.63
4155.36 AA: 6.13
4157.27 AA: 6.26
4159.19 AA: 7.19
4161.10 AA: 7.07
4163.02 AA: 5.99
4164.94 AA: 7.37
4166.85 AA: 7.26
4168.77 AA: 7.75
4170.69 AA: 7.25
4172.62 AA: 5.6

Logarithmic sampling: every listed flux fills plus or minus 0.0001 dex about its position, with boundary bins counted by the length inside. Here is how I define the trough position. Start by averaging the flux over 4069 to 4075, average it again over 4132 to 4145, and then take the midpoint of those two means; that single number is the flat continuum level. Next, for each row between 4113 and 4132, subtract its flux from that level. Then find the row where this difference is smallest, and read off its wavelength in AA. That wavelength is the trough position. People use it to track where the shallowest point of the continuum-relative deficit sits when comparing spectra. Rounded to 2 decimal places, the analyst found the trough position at 4121.05 AA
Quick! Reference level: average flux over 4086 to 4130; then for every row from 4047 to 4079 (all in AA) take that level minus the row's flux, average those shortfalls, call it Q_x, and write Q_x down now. 1.0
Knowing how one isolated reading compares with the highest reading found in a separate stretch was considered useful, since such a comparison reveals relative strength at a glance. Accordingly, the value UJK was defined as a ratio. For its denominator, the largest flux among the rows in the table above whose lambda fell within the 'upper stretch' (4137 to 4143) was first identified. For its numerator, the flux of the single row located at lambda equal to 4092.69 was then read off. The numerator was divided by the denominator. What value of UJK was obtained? 0.96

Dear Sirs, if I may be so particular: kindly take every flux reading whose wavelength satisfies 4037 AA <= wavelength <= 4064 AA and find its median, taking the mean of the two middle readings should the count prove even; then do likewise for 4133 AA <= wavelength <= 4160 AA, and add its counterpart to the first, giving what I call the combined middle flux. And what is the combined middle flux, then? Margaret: 14.1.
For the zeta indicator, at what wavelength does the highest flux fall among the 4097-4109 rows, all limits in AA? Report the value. 4105.90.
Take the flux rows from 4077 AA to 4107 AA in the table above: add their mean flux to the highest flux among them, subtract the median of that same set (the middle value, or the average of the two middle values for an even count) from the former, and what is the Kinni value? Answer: 8.3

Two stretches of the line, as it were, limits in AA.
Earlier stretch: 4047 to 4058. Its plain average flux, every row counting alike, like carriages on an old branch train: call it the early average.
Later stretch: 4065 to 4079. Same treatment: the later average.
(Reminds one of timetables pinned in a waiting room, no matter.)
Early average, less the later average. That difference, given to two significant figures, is 1.5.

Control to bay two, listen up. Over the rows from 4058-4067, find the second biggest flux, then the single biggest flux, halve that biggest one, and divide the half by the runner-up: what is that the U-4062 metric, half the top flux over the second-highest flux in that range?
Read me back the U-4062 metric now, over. 0.550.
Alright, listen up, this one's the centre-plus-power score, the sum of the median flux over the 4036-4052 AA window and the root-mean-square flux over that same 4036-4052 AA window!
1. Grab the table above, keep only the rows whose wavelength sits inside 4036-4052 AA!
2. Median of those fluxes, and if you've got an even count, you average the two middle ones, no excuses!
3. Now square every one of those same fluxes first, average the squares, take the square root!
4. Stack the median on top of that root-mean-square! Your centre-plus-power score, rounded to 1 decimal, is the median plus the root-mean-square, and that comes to 14.8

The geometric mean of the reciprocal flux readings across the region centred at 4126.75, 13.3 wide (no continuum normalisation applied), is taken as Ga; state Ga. 0.139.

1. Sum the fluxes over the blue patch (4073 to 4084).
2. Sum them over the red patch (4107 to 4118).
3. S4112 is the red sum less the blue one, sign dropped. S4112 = 8.0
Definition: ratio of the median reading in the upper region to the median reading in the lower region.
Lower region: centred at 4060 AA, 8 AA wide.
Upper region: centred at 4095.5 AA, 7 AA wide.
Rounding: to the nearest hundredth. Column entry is 1.02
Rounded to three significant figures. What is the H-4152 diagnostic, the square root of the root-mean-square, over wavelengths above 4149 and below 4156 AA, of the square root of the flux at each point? 1.63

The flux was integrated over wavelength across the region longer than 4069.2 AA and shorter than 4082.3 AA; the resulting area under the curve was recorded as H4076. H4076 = 82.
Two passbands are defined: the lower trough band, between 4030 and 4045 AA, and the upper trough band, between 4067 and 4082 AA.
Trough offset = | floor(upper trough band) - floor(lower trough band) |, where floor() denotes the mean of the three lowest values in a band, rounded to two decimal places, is 0.69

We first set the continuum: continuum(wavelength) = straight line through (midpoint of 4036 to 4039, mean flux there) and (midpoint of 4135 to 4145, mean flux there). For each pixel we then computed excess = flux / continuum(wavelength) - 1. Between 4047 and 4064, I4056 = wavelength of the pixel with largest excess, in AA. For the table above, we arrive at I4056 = 4060.77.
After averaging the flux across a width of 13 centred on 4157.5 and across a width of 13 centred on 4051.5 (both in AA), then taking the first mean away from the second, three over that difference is 5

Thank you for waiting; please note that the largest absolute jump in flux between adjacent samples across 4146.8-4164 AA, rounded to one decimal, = 1.5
